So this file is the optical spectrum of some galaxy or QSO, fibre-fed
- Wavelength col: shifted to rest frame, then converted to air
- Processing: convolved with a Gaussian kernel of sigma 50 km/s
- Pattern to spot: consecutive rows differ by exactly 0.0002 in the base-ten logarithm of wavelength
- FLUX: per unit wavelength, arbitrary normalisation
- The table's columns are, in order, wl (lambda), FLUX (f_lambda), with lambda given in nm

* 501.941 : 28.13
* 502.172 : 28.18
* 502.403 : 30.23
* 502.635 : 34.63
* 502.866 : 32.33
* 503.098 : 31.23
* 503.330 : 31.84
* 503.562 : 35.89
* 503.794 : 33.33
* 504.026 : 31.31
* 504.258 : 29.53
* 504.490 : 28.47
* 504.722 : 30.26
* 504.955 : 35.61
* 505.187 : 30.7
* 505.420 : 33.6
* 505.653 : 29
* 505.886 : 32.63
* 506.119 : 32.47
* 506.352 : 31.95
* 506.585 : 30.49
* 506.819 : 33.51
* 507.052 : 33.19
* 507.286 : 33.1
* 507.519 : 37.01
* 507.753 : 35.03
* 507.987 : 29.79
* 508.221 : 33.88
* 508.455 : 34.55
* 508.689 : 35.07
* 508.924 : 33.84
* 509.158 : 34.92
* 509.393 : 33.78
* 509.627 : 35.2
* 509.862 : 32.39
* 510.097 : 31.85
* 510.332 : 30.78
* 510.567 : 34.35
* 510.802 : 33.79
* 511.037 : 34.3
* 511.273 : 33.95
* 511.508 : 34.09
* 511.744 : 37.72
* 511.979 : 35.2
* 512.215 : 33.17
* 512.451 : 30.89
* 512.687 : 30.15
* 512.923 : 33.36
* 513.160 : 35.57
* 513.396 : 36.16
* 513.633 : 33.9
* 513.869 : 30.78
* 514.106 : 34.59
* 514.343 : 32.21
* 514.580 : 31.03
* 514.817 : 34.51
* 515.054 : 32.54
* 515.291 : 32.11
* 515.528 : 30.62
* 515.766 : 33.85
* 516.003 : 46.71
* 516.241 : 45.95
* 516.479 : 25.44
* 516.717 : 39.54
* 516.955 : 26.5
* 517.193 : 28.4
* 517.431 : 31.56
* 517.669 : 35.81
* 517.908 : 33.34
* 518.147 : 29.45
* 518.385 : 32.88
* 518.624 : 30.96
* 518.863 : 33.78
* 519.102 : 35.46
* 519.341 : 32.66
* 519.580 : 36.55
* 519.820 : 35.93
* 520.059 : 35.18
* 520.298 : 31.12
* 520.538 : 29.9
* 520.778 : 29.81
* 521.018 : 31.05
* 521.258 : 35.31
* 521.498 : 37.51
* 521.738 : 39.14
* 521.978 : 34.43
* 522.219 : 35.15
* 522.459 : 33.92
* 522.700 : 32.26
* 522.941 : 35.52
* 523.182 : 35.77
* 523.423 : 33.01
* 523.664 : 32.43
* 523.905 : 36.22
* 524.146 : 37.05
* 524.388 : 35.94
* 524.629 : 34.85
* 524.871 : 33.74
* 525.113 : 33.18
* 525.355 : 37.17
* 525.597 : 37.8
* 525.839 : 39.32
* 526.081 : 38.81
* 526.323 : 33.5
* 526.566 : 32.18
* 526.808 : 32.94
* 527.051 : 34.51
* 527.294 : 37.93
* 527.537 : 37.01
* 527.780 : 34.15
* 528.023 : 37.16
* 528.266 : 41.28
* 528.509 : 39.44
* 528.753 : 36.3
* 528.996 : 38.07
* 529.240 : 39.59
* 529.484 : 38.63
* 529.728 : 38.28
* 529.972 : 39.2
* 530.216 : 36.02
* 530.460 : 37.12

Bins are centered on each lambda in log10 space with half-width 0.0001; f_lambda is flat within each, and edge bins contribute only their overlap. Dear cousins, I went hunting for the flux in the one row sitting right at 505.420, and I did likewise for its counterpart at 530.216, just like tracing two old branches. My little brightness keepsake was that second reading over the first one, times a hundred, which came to 107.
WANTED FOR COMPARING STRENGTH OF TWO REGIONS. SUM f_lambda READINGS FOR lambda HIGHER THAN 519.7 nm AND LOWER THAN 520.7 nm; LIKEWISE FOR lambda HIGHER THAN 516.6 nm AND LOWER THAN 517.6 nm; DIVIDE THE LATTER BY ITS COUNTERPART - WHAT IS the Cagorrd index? 0.95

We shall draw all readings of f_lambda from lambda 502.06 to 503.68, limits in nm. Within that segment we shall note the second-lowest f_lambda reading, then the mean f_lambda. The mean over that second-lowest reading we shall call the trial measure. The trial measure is 1.06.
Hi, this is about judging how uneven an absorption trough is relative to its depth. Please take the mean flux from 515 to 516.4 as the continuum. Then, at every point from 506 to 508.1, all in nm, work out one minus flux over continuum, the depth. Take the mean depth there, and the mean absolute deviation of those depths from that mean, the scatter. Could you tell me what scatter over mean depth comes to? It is 0.4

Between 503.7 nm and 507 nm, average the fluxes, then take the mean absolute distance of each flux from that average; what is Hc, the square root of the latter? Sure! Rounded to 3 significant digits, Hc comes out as 1.29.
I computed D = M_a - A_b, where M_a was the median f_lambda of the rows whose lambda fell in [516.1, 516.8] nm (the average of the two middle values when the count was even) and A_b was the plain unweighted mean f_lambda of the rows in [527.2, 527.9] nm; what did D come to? 3.2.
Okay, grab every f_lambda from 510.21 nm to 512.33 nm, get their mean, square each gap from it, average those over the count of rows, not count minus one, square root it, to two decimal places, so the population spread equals 1.71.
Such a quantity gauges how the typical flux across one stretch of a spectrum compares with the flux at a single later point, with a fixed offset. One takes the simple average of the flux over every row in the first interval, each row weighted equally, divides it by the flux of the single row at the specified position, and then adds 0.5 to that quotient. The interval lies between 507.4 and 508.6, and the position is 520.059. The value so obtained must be 1.47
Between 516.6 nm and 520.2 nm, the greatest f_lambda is 39.54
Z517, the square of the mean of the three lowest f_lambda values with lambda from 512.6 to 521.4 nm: 717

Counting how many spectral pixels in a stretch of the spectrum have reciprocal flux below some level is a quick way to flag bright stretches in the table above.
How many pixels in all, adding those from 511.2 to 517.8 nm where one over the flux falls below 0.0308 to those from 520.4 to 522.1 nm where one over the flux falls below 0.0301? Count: 21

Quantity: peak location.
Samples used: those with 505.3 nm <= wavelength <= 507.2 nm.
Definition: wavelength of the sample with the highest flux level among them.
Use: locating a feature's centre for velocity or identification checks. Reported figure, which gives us 505.420 nm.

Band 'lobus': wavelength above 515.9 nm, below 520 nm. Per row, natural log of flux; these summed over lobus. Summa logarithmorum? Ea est 59.8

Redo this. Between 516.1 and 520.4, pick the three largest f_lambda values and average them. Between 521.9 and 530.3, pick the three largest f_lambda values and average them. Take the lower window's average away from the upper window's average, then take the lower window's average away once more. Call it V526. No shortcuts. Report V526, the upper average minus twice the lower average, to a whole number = -41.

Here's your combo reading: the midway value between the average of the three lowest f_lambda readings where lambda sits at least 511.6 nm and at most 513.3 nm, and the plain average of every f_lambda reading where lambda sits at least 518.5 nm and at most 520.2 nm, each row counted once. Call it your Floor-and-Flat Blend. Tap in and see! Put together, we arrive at 32.9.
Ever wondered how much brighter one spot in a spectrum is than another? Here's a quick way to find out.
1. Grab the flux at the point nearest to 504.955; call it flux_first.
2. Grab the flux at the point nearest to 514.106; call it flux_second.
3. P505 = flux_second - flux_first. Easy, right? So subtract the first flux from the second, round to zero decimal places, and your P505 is -1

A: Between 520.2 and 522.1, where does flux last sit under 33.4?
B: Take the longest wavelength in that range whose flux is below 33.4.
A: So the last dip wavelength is 521.018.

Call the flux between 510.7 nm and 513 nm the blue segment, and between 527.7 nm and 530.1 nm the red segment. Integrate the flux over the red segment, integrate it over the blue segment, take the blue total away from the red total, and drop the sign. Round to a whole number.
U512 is 14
